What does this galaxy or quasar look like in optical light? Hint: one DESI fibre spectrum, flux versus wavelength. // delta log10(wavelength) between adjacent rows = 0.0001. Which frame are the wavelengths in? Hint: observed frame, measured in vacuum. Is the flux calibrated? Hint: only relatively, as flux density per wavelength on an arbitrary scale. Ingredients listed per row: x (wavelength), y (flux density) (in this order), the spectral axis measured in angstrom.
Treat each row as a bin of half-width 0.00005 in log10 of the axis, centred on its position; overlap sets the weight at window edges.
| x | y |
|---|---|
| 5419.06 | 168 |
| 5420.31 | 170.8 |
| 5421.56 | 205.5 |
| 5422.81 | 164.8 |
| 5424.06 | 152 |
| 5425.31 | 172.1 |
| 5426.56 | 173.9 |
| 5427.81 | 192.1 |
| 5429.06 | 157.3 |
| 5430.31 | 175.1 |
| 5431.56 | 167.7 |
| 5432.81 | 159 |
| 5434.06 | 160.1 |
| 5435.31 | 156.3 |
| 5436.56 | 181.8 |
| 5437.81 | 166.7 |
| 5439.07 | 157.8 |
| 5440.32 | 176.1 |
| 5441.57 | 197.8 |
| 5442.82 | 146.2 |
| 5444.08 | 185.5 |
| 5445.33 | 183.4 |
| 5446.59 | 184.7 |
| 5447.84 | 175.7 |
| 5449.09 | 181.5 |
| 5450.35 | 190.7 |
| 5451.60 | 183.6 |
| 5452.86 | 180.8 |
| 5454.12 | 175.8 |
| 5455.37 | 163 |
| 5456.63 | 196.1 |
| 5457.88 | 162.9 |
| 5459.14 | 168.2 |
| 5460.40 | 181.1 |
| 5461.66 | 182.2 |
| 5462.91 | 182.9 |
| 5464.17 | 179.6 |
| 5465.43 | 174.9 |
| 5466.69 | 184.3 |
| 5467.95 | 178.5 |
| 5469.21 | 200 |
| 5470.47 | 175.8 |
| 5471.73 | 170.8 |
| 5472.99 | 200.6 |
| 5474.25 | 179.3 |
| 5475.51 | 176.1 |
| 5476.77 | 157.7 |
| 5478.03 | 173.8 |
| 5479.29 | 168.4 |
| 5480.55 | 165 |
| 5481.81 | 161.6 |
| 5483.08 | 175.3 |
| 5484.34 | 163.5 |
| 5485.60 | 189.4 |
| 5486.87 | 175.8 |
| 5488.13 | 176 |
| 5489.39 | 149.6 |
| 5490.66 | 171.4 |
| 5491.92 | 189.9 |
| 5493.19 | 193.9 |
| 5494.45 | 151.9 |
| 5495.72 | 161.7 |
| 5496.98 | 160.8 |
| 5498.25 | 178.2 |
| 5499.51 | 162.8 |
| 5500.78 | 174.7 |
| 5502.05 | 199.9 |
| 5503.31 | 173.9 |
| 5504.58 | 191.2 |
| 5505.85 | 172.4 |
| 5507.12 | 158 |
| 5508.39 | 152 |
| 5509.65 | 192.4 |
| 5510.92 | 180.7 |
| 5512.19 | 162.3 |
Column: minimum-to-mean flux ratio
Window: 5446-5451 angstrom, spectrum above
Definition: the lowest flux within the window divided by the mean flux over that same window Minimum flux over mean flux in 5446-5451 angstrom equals 0.96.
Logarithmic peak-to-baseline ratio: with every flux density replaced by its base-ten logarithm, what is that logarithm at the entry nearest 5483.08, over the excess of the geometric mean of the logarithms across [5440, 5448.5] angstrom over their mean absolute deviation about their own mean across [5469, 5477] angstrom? 1.01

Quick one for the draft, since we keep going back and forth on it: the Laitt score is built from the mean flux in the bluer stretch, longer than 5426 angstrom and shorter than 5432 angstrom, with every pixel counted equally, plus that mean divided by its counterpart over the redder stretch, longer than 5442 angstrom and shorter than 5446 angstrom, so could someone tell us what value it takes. 174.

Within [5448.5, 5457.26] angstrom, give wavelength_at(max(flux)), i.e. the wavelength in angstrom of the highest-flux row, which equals 5456.63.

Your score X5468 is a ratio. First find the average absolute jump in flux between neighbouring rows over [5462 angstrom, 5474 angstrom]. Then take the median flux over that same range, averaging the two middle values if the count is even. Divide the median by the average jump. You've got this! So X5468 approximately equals 13.9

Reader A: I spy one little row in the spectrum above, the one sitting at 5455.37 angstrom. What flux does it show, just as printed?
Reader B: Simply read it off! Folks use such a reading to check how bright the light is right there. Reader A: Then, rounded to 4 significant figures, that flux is 163.0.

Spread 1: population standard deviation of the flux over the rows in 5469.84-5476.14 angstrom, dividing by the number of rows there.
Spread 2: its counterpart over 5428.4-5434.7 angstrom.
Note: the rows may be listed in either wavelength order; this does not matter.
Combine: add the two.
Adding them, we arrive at 17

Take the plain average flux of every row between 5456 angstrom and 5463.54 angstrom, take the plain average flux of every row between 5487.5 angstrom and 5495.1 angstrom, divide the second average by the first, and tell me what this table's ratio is 0.96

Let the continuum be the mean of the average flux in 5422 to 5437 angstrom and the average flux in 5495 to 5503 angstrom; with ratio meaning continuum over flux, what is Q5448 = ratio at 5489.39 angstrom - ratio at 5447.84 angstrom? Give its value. 0.17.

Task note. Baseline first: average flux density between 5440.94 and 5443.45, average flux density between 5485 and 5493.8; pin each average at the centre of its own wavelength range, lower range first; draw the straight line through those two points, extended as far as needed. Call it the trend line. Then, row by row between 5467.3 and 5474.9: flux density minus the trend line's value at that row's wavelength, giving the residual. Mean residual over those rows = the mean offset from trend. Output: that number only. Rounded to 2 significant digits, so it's 8.5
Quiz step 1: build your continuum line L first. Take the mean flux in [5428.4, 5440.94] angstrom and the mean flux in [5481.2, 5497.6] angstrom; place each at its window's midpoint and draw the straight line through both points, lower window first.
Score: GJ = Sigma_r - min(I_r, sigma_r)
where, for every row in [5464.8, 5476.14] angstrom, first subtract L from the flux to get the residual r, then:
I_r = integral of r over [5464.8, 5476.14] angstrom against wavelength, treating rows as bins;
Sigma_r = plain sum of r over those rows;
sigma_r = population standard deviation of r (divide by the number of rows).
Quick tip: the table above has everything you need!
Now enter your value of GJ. 108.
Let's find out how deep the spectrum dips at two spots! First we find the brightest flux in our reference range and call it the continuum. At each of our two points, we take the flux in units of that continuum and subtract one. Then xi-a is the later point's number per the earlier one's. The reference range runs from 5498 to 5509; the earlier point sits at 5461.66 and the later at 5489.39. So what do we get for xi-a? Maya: 2.8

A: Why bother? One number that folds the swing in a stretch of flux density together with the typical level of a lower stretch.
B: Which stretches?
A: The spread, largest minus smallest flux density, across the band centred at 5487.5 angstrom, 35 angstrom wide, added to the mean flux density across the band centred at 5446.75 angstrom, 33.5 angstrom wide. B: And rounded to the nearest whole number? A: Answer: 226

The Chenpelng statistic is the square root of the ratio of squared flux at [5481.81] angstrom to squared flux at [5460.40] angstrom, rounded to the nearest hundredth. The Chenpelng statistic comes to 0.89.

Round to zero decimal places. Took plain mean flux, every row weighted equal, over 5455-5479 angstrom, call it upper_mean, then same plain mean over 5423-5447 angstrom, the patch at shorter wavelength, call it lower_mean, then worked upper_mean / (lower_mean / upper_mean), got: 186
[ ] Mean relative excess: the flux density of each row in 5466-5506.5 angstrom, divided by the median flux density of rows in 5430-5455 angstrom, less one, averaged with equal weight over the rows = -0.005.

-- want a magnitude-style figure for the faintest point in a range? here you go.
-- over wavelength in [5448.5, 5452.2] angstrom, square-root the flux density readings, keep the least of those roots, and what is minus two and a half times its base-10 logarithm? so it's -2.82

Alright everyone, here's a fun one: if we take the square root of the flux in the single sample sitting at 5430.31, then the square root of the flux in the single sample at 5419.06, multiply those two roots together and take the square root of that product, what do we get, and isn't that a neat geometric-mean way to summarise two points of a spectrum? 13.1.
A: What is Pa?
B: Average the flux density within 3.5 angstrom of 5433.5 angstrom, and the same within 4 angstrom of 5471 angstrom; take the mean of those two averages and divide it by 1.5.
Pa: 117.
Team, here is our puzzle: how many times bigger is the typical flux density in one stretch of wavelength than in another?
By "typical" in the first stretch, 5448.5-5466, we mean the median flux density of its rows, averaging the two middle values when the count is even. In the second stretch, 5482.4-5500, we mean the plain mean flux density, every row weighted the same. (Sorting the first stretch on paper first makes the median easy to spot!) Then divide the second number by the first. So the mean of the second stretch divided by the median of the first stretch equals 0.95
